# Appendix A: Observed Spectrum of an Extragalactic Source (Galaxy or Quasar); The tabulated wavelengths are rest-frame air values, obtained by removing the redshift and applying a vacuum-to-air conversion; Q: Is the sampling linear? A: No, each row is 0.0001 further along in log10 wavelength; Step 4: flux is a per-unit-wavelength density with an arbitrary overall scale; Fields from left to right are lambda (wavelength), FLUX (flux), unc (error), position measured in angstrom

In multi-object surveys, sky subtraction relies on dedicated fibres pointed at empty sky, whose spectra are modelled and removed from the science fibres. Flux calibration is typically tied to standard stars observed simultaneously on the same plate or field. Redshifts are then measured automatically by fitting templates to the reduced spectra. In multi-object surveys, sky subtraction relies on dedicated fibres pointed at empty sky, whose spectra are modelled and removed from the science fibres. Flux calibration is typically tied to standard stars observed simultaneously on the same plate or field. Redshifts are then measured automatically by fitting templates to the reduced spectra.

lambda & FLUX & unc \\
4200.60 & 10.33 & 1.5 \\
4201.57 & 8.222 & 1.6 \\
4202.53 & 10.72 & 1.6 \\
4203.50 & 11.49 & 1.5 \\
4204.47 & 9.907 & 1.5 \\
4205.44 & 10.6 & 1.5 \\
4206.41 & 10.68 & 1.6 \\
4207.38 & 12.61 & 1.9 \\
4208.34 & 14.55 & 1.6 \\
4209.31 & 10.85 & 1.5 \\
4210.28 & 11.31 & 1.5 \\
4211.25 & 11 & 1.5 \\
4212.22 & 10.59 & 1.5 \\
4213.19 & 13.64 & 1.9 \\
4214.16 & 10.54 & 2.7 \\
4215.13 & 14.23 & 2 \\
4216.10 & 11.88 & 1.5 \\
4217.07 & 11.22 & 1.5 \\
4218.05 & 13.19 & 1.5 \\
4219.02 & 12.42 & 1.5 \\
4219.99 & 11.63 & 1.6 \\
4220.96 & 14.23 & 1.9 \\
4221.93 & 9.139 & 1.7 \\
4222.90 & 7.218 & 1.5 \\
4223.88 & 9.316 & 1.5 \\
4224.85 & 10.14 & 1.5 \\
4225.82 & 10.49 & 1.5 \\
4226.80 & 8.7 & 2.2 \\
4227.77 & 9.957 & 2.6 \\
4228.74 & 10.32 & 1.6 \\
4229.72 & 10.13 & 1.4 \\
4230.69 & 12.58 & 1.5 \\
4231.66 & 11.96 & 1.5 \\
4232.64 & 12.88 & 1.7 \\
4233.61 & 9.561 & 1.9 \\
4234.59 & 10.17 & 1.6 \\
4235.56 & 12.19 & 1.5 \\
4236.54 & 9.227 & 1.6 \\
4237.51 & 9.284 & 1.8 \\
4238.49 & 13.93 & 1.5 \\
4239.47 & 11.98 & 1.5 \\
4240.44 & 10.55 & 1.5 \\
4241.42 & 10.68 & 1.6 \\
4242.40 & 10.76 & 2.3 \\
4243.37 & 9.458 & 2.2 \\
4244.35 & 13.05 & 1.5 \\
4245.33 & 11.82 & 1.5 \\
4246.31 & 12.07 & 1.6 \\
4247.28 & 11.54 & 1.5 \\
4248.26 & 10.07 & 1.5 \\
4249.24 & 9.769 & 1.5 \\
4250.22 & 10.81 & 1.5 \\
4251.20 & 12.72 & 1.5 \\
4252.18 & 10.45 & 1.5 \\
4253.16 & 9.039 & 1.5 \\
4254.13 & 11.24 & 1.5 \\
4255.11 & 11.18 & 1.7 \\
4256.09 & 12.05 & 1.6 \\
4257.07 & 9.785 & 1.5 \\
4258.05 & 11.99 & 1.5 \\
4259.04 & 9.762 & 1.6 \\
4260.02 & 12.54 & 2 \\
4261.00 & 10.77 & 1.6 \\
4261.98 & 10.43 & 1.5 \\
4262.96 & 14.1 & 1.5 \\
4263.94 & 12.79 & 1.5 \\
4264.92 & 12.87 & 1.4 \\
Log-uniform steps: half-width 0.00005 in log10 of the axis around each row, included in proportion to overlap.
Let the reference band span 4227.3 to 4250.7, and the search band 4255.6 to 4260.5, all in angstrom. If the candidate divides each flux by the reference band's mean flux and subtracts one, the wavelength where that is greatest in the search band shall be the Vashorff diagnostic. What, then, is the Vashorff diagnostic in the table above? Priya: 4260.02 angstrom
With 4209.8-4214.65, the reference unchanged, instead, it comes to 4213.19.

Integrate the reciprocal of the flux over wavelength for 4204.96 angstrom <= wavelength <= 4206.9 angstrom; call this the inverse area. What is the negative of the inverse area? -0.182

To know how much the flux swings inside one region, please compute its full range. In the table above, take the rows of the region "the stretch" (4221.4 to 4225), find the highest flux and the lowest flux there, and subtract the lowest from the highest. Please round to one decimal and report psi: 2.9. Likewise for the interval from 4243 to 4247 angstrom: 3.6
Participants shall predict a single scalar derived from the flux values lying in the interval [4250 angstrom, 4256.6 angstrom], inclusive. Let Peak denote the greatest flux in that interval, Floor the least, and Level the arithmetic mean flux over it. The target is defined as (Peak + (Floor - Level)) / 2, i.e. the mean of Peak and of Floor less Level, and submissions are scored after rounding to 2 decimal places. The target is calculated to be 5.34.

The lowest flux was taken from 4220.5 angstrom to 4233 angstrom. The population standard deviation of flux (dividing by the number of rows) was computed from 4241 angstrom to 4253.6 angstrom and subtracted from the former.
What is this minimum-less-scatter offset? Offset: 6.0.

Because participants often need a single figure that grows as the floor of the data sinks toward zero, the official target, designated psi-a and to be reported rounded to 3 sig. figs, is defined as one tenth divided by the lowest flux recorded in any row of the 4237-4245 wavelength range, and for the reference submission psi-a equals 0.0108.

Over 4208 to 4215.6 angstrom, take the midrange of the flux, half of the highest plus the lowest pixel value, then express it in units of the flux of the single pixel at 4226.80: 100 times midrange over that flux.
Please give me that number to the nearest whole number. 144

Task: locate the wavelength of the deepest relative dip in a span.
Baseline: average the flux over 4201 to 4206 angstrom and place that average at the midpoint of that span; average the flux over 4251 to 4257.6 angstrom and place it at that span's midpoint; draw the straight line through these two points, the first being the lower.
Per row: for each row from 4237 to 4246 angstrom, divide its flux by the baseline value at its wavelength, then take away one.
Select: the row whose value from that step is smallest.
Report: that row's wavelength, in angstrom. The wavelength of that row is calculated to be 4237.51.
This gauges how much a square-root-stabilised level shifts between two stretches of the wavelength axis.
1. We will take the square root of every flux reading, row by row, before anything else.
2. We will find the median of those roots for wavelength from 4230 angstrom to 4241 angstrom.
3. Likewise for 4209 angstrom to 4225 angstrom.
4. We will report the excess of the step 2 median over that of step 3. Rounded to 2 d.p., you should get 0.11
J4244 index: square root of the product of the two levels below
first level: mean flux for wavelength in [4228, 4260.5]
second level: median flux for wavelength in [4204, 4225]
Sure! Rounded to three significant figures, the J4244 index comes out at 11.1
